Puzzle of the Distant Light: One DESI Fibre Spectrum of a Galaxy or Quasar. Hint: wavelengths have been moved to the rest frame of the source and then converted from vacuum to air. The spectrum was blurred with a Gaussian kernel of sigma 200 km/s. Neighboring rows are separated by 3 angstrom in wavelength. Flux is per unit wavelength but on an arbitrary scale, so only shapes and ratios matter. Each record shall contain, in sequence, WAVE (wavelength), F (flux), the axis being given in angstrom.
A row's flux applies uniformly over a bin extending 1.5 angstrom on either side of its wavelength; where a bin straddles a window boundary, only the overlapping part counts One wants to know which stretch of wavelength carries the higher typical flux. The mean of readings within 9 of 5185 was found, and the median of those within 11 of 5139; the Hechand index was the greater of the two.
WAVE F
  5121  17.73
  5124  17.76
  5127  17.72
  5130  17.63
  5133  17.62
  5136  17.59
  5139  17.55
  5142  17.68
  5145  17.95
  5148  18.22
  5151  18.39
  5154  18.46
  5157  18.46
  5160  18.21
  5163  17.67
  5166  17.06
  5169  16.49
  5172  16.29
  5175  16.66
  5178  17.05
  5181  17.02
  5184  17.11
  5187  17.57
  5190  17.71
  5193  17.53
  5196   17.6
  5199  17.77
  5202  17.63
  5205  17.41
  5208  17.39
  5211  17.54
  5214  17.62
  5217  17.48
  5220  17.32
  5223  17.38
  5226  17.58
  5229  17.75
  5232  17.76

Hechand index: 17.6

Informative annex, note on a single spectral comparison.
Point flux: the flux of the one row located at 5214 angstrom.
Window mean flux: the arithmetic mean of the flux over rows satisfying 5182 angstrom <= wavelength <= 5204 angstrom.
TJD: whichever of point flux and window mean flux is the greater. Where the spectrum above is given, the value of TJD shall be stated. 17.62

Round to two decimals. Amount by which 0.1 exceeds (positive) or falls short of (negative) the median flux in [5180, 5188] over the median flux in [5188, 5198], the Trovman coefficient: -0.87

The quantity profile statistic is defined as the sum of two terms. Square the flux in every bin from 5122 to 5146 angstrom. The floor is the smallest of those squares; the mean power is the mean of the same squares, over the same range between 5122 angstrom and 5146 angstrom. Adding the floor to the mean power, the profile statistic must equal 621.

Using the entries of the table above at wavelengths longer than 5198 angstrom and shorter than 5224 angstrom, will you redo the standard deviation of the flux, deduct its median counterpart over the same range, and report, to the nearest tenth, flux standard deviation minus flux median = -17.3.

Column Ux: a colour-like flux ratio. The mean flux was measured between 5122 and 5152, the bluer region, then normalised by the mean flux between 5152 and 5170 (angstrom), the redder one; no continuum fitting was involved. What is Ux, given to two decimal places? 1.00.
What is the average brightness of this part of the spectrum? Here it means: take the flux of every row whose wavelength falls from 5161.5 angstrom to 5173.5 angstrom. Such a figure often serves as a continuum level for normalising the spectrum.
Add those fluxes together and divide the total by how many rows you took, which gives 16.9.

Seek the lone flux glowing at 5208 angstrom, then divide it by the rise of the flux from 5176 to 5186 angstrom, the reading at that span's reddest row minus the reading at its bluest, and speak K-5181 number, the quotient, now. 290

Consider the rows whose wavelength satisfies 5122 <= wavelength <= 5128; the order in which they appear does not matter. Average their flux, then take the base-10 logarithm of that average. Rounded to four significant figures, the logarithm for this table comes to 1.249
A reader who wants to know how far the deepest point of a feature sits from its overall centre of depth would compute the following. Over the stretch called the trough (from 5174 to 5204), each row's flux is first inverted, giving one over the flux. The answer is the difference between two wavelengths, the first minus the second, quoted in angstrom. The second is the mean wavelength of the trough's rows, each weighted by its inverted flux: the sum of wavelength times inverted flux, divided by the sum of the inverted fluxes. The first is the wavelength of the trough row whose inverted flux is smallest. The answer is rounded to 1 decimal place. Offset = 10.7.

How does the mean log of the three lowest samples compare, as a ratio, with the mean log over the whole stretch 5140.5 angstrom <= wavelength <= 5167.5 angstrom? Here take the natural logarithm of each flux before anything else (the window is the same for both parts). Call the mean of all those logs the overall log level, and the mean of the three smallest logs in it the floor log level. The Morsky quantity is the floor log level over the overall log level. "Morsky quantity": 0.990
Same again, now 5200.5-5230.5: 0.997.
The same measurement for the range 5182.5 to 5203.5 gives 0.997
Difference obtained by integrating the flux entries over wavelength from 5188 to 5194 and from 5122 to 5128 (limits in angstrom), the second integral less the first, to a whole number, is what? 1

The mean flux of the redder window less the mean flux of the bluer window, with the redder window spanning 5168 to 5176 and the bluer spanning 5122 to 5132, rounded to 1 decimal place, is -1.2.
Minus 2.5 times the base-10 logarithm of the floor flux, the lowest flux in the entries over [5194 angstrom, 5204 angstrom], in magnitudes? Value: -3.11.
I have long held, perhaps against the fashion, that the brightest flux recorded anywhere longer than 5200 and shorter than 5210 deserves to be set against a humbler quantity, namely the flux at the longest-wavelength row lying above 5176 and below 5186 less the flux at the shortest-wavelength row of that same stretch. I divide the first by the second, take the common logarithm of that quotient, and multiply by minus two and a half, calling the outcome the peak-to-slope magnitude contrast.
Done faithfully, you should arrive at -6.2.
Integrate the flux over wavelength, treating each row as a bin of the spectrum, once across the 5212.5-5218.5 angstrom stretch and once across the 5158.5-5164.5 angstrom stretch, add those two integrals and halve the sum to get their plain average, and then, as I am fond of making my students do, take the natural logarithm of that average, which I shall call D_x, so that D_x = 4.67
